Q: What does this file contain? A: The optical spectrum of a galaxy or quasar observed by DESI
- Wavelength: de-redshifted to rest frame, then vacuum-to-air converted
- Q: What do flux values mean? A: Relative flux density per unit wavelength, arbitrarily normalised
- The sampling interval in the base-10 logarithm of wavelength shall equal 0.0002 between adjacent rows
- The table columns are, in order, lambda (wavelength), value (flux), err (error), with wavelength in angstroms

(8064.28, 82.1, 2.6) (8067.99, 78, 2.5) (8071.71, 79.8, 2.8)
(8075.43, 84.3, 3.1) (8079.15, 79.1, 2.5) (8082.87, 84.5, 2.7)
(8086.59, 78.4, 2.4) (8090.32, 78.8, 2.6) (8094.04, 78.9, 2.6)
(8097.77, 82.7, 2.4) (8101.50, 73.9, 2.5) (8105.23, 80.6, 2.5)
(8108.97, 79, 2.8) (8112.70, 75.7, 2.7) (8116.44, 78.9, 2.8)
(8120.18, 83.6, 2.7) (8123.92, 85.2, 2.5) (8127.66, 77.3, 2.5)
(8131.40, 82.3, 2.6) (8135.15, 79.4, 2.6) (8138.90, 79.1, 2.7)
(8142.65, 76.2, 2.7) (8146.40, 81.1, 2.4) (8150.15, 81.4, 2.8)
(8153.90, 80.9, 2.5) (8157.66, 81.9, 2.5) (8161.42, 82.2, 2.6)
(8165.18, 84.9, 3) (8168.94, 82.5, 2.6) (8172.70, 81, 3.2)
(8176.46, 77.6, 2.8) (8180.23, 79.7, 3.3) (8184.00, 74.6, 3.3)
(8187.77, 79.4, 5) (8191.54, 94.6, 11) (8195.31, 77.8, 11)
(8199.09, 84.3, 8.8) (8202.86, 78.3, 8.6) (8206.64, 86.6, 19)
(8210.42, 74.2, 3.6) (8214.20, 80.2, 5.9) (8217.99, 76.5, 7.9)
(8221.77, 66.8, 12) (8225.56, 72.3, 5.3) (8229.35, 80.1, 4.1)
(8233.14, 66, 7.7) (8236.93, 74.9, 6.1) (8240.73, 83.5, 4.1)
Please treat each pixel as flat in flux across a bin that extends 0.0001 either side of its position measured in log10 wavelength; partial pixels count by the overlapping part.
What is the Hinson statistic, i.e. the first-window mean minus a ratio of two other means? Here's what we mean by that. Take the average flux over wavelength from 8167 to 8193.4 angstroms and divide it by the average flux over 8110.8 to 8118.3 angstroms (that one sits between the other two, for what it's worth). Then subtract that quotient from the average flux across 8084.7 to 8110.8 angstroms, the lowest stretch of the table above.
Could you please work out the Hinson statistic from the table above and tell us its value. 77.8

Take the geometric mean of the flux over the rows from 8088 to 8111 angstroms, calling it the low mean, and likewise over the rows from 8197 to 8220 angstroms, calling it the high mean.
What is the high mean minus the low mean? 1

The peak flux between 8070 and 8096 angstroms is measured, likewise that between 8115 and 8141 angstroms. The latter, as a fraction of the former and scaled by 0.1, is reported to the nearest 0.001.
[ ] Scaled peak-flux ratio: 0.101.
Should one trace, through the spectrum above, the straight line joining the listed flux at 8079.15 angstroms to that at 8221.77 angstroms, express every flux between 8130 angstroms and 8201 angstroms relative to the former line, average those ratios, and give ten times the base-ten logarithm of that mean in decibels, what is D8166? 0.5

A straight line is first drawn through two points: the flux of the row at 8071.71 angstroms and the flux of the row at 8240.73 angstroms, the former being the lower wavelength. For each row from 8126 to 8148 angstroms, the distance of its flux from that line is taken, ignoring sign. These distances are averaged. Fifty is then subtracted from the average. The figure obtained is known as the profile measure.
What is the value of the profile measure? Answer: -47.6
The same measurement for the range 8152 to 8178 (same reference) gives -48.5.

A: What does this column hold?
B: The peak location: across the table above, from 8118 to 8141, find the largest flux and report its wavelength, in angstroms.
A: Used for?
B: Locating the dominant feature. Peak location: 8123.92 angstroms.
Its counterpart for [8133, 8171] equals 8165.18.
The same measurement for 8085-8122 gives 8120.18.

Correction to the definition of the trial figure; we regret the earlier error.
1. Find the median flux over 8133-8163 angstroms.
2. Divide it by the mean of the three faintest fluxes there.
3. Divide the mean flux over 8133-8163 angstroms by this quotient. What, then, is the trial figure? 77.5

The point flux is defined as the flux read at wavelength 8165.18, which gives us 84.9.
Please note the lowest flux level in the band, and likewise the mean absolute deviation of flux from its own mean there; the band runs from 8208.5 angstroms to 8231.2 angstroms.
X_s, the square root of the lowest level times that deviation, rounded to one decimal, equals 16.2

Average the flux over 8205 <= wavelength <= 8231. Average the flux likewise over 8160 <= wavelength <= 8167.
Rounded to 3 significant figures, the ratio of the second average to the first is 1.09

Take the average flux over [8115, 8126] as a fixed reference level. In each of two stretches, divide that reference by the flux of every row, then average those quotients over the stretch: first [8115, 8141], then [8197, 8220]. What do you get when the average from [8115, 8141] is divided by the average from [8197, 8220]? 0.99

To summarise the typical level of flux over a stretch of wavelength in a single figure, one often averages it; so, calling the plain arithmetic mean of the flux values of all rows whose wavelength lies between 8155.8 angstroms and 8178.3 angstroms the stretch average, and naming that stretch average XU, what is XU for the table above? 81.7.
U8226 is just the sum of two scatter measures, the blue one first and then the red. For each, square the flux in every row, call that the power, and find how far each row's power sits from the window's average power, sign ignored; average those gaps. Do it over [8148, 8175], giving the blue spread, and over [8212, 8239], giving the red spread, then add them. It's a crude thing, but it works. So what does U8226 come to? 837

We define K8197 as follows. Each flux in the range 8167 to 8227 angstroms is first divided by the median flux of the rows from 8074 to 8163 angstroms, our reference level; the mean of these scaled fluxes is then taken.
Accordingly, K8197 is 0.99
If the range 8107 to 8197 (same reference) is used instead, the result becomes 1.01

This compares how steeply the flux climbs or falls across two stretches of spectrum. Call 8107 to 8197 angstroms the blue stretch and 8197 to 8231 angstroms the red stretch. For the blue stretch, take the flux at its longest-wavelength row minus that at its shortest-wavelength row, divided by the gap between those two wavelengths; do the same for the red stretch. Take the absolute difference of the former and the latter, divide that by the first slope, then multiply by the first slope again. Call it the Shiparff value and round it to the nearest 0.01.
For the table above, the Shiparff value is 0.12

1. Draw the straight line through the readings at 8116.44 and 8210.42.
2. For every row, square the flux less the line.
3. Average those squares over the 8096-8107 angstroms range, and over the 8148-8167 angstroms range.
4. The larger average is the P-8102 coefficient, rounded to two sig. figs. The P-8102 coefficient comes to 32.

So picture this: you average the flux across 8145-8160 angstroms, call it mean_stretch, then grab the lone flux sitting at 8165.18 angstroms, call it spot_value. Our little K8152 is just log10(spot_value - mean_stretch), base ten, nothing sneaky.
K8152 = 0.55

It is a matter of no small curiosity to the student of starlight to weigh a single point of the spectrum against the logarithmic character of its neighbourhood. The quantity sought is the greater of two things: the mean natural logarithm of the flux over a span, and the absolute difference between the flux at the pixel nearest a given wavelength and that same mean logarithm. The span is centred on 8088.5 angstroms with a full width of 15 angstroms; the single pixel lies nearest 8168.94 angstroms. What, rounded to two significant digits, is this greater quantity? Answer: 78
